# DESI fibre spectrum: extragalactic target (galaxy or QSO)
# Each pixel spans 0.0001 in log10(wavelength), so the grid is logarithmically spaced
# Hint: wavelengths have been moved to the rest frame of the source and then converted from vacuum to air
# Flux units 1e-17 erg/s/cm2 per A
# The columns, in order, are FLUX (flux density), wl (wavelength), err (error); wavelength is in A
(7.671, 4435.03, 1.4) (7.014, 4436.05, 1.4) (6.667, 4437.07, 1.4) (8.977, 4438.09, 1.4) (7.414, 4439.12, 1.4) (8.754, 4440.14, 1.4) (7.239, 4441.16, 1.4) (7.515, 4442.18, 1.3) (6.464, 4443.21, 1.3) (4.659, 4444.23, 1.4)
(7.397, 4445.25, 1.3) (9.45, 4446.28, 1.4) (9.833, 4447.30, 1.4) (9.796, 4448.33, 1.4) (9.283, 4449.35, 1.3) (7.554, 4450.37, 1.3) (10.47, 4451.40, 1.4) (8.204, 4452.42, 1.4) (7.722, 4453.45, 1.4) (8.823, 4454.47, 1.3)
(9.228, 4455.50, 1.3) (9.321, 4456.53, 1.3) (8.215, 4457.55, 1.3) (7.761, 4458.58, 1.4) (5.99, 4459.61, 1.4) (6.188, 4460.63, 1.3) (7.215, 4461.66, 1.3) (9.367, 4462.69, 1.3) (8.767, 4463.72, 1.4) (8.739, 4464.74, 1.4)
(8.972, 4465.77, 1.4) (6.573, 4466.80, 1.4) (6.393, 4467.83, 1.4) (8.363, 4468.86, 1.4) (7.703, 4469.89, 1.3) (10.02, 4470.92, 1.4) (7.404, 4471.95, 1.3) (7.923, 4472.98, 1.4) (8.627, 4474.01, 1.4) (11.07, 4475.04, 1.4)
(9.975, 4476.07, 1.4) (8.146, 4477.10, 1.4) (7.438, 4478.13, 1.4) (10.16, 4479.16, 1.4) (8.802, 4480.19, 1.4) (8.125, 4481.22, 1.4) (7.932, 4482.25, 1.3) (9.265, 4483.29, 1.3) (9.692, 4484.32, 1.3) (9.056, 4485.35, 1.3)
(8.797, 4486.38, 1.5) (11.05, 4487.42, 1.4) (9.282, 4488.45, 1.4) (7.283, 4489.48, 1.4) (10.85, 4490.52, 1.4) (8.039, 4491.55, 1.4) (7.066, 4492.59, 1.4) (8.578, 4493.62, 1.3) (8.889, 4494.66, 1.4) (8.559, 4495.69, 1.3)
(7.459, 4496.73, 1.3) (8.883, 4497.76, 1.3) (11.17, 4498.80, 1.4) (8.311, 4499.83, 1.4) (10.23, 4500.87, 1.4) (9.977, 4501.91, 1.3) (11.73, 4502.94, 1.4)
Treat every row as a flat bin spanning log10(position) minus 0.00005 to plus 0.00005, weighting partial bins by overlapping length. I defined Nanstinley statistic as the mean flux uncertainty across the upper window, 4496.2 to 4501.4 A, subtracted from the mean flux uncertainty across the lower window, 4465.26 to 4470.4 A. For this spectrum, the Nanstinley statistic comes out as 0.020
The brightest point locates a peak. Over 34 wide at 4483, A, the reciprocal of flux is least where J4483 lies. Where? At 4498.80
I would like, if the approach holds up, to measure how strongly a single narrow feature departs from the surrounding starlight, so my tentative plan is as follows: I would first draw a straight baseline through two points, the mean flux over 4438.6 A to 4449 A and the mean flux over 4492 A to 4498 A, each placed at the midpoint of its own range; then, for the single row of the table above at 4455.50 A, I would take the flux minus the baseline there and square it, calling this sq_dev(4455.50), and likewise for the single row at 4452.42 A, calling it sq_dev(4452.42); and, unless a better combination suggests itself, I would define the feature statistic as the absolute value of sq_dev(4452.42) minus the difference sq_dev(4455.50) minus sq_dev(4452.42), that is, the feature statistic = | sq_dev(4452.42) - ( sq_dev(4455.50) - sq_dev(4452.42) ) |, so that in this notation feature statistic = 1.5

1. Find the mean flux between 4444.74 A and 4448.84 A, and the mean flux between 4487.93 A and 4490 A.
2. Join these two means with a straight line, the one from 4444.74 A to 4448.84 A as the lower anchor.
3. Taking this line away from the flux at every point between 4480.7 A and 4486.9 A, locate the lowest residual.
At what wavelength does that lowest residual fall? 4482.25 A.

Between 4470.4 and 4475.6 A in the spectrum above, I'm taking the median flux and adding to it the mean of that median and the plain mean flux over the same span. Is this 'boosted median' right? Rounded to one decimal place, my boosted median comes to 17.4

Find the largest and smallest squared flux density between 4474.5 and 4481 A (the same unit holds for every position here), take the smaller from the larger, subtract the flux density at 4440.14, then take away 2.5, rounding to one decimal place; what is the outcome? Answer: 56.0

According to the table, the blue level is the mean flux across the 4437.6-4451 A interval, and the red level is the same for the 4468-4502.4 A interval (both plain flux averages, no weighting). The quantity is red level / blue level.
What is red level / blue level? 1.11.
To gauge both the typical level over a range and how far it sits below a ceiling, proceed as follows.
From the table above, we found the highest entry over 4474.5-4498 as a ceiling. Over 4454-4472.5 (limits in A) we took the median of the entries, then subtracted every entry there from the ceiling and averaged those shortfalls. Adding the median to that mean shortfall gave 11.3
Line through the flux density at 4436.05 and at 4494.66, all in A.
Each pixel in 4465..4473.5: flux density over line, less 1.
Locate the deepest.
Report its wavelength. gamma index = 4467.83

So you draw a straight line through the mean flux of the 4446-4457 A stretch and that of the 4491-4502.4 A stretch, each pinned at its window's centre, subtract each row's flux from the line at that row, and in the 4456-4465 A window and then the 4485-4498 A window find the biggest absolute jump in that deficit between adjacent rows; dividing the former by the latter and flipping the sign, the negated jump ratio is -0.6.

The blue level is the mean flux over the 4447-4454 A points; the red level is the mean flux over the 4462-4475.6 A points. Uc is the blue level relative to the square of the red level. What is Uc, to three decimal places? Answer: 0.126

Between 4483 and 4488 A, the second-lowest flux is 9.056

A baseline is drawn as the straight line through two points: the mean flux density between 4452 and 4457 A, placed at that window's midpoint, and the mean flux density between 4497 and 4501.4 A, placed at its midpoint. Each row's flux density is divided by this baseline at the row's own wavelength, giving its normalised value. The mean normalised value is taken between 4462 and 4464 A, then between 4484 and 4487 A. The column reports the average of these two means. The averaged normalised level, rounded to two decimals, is 1.00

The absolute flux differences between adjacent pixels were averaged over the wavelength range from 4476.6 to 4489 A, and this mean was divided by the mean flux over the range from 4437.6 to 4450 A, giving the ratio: 0.14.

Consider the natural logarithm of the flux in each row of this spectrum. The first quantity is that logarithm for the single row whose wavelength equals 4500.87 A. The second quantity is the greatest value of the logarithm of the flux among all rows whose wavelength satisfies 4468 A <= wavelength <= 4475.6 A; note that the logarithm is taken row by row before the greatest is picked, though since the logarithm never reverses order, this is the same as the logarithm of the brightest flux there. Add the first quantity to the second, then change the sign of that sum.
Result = -4.7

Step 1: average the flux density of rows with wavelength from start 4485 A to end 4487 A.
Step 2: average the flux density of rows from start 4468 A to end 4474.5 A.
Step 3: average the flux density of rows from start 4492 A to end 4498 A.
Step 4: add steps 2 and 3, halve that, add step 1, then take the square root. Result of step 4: 4.15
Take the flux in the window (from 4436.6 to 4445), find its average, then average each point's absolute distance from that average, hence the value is 0.96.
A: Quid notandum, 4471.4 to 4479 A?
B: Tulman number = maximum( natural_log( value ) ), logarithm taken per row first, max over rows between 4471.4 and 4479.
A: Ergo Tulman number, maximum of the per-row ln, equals 2.40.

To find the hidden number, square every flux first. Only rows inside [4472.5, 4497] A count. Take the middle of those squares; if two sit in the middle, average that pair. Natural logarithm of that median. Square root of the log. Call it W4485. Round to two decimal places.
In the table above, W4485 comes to 2.08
